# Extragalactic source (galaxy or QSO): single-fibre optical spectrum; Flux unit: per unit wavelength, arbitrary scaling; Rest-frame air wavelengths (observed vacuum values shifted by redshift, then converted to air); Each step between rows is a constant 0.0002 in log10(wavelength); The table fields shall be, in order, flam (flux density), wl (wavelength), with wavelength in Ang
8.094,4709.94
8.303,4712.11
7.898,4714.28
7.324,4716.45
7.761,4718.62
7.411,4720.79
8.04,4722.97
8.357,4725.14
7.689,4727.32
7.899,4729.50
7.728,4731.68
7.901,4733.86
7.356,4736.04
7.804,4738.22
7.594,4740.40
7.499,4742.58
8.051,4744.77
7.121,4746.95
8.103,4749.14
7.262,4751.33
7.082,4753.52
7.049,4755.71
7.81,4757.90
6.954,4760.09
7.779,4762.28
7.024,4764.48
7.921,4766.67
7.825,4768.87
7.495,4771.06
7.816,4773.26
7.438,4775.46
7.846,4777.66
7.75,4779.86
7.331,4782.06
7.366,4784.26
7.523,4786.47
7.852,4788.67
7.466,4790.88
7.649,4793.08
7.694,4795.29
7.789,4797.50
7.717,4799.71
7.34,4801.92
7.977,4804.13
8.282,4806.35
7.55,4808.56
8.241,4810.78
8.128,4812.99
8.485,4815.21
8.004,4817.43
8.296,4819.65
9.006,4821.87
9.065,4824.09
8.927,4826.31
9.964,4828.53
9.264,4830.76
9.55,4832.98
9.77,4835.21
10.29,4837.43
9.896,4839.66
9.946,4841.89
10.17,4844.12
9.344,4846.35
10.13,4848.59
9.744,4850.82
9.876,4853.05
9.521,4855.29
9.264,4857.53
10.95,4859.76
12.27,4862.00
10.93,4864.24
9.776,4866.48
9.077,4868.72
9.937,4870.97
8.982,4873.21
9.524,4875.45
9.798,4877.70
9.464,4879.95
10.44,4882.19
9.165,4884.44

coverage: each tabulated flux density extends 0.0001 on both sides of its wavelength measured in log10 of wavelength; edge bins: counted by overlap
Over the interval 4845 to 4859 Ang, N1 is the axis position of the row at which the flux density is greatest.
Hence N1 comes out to 4848.59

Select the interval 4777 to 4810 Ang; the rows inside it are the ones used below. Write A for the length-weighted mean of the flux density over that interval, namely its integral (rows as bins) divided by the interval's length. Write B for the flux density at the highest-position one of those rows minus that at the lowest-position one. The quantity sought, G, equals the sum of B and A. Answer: 7.4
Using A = 7.68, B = -0.3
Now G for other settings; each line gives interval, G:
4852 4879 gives 9.9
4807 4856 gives 11.2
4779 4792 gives 7.3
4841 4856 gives 9.4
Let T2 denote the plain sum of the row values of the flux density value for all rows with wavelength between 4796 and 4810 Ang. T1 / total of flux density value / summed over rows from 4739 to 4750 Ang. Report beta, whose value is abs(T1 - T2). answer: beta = 8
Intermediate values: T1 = 38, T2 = 47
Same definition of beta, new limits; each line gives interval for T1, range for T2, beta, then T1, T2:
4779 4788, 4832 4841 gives 10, 30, 40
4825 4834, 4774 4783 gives 7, 38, 30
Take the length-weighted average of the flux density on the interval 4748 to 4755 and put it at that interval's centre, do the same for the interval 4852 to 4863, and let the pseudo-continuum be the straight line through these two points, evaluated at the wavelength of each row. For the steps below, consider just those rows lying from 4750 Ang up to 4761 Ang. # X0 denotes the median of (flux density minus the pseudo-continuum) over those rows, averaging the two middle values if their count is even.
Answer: -0.4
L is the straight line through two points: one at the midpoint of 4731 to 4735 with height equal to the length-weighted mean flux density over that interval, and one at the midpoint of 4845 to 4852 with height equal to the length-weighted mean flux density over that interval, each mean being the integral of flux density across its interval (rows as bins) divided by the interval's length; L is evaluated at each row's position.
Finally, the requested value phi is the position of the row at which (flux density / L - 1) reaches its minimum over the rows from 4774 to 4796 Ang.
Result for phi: 4782.06 Ang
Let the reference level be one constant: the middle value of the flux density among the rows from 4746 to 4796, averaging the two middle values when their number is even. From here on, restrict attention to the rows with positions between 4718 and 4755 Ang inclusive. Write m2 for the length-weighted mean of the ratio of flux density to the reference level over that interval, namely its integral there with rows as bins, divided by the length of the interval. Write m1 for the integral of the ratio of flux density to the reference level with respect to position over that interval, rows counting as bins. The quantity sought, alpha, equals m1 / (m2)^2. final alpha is 36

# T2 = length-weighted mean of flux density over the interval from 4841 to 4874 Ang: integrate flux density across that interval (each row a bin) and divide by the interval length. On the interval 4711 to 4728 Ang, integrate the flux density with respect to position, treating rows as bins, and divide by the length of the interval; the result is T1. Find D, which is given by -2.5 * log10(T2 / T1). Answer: -0.26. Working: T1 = 7.9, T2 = 10.00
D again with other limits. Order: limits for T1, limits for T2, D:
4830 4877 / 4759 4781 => 0.29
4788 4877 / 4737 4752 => 0.19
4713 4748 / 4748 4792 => 0.03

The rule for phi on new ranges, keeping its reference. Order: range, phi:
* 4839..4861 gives 4857.53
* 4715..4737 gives 4736.04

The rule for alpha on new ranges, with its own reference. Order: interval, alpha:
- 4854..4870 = 12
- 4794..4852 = 49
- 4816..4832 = 13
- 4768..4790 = 22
